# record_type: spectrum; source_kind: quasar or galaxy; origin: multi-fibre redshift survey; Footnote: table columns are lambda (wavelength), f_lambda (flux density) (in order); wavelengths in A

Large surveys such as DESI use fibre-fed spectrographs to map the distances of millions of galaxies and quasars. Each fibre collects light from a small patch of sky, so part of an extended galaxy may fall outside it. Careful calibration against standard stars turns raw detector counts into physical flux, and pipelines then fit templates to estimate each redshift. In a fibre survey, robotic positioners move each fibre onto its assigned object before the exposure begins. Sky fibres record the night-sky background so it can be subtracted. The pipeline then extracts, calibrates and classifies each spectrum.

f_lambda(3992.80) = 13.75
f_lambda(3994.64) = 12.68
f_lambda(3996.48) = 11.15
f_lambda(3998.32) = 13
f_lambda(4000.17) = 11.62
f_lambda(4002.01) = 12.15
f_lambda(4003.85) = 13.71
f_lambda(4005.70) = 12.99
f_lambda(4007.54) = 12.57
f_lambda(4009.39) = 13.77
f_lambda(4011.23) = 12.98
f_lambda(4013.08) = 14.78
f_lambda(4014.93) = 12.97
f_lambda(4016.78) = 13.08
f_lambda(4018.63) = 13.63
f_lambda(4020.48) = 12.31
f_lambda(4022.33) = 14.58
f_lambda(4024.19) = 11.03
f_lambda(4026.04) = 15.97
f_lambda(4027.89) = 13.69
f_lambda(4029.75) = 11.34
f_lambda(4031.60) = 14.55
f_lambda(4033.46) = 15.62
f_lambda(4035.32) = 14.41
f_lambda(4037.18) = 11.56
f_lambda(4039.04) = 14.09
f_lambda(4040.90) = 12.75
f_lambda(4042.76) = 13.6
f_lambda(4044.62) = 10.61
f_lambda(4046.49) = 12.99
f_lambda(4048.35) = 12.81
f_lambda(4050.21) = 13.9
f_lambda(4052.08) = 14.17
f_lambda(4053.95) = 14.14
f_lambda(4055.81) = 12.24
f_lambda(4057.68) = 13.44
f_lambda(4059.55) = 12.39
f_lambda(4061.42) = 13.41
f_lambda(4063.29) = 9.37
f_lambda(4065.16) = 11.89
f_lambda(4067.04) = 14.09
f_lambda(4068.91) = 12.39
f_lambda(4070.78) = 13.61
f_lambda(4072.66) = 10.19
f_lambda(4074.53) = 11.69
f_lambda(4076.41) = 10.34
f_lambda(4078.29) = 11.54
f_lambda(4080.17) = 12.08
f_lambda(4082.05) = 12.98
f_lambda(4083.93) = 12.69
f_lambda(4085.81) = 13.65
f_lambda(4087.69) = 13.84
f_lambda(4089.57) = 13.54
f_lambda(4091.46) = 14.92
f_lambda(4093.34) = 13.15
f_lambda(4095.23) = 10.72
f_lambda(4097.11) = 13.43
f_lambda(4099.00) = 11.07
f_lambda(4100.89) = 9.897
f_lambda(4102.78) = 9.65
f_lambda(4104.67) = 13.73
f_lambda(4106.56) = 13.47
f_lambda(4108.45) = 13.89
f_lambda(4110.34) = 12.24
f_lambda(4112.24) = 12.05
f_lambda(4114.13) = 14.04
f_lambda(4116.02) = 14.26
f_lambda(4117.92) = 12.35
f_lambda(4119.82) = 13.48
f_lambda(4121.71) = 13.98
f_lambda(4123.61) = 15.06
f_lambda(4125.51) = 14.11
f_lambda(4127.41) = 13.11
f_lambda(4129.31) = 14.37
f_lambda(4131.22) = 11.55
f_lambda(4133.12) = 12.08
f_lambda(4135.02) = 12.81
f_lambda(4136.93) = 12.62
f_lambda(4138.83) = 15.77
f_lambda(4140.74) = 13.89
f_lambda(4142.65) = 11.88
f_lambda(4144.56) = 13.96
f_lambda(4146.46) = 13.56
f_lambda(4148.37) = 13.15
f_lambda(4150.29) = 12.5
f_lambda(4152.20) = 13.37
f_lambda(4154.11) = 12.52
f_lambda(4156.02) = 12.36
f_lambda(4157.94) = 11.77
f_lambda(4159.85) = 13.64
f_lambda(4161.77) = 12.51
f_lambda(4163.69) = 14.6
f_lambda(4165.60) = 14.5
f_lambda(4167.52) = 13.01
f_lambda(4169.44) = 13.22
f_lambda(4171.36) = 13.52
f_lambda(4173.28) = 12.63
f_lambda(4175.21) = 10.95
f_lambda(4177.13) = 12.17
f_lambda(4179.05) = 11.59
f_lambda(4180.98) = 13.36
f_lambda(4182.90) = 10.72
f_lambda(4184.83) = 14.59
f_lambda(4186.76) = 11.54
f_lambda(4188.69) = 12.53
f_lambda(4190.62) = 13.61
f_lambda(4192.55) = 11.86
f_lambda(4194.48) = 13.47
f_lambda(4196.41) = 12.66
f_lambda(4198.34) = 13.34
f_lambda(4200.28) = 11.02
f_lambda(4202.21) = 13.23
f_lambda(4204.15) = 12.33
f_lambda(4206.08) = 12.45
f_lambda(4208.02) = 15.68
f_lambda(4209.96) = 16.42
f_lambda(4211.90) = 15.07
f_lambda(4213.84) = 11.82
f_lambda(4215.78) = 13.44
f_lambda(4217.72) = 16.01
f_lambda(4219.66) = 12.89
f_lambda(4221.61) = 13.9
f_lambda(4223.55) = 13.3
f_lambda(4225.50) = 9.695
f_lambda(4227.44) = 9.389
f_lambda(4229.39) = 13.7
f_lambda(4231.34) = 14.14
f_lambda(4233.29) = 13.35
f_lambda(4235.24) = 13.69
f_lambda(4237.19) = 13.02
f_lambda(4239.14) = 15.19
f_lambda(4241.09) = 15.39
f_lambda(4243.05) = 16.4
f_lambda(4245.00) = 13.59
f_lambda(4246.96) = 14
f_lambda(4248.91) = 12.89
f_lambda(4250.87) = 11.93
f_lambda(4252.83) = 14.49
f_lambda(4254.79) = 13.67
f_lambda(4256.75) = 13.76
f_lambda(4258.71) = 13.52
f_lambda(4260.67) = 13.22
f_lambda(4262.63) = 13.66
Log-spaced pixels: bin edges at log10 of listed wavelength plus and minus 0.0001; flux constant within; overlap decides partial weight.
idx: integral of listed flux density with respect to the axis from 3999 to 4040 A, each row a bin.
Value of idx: 547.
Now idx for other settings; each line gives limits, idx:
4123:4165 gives 556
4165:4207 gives 531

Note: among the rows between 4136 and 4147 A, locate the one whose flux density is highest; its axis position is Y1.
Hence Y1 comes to 4138.83 A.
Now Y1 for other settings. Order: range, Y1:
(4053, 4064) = 4053.95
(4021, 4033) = 4026.04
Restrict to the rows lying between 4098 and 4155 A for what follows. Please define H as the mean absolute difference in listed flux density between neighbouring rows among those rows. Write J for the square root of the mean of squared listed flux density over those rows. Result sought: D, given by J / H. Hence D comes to 11.0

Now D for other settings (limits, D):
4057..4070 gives 6.0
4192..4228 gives 7.9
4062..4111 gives 8.4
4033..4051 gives 7.8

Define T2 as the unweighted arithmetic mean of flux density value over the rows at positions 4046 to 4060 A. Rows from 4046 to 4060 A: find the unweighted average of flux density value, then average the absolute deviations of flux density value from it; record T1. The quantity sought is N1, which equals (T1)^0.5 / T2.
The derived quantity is 0.061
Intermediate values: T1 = 0.7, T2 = 13.3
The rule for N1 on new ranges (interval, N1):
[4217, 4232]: 0.100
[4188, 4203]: 0.066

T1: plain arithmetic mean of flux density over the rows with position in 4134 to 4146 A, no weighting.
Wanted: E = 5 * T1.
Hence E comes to 67.4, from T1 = 13.5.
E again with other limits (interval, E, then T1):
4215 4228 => 63.3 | 12.7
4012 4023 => 67.8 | 13.6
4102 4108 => 61.4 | 12.3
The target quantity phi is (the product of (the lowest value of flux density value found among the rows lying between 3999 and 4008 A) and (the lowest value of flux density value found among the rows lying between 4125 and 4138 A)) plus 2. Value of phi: 136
